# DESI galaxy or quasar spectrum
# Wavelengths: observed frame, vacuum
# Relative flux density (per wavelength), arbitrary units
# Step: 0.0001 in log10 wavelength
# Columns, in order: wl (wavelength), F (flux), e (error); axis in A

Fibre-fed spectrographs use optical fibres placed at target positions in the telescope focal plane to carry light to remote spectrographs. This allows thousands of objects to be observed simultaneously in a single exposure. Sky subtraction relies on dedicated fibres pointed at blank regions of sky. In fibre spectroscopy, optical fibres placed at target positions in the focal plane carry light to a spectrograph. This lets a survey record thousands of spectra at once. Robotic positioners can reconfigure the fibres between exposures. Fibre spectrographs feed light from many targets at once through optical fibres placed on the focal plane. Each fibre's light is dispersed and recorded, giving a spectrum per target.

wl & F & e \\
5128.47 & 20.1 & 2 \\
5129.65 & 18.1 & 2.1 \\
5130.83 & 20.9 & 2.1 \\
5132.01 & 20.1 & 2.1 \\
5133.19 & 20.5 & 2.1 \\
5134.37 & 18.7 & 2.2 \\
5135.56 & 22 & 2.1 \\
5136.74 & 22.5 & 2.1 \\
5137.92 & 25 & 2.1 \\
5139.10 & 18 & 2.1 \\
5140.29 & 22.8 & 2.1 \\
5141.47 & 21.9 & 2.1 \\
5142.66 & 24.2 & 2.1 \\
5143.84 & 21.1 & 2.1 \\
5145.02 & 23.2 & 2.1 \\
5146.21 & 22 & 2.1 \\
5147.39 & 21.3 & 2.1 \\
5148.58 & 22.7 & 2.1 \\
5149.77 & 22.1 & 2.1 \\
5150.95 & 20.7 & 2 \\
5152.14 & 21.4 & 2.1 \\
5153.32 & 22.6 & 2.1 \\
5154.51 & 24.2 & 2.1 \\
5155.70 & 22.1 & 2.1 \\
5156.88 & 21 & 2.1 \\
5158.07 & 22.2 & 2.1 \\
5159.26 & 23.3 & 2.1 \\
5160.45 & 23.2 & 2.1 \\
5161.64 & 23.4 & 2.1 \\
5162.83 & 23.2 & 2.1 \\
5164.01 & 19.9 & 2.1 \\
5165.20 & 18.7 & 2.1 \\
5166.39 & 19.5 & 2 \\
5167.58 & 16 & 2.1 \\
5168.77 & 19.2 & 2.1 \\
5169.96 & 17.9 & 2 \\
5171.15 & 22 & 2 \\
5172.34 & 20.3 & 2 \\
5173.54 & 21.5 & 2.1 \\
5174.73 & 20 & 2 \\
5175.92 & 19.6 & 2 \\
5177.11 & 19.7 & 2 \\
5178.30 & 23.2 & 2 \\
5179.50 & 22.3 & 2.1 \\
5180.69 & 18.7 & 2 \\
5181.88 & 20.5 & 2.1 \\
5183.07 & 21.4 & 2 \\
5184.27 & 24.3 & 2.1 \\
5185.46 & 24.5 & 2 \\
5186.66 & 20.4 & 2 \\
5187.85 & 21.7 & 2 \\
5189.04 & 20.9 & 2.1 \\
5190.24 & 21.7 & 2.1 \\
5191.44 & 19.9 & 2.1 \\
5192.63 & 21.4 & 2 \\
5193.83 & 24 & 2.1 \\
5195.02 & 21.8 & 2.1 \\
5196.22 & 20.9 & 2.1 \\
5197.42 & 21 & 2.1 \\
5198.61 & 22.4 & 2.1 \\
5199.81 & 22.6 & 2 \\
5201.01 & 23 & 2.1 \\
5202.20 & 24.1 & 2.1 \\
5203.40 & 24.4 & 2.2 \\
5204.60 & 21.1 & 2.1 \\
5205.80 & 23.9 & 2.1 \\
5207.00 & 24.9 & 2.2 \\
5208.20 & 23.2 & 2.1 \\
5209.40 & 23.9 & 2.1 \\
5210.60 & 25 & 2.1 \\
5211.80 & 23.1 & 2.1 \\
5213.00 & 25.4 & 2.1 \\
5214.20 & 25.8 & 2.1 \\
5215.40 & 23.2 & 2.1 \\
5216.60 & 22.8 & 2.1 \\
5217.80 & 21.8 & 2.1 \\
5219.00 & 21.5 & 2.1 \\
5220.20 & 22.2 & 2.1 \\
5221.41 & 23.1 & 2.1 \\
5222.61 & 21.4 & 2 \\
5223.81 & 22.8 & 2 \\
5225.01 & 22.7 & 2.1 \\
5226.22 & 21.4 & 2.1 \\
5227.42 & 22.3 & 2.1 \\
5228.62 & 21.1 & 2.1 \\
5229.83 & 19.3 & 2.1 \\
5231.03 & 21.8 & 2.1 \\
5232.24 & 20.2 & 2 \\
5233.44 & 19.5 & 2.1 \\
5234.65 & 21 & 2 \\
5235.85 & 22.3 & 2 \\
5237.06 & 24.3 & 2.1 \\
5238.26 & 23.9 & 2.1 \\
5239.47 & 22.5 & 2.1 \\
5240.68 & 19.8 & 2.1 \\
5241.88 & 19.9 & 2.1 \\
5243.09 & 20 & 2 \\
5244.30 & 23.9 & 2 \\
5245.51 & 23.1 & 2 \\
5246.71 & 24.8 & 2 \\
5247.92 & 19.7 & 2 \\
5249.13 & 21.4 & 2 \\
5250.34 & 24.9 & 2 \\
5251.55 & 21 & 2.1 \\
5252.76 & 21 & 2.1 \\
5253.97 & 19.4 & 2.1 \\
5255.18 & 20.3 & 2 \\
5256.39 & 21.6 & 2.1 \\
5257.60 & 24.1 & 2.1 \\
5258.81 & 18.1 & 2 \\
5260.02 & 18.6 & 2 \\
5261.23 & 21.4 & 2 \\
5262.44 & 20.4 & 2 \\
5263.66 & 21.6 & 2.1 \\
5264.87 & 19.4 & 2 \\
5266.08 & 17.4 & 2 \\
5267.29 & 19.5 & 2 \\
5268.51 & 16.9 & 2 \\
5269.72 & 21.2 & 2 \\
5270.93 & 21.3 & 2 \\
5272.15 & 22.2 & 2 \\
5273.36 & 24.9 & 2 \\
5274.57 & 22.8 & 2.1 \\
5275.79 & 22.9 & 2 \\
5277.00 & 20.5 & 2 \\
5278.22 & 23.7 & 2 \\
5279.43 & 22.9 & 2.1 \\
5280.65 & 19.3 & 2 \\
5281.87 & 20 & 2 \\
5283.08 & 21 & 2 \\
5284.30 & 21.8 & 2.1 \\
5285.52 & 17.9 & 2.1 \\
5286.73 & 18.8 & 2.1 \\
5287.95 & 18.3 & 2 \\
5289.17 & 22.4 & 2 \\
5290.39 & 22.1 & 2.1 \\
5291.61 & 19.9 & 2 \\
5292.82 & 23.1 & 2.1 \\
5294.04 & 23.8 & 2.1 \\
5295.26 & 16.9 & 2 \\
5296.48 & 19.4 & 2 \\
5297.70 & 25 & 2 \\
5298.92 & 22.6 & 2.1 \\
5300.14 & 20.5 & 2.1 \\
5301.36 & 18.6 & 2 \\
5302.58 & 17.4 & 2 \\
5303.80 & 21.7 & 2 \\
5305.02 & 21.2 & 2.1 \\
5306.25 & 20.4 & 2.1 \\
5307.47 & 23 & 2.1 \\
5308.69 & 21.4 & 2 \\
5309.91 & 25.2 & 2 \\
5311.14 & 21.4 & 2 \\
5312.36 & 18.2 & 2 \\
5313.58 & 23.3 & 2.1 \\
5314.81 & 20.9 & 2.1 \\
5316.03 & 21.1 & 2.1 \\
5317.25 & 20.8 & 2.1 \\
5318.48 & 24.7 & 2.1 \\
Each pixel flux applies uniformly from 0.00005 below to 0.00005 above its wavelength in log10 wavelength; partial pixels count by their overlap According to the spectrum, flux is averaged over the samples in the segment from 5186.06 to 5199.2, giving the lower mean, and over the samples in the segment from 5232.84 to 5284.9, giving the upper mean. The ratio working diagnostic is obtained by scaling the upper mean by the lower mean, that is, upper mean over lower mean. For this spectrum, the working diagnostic 0.99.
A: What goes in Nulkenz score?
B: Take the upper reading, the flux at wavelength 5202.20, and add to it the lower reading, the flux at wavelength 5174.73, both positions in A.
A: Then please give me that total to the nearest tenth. 44.1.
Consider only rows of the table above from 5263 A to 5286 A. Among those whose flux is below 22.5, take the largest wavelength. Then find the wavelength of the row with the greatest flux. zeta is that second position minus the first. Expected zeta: -12.2 A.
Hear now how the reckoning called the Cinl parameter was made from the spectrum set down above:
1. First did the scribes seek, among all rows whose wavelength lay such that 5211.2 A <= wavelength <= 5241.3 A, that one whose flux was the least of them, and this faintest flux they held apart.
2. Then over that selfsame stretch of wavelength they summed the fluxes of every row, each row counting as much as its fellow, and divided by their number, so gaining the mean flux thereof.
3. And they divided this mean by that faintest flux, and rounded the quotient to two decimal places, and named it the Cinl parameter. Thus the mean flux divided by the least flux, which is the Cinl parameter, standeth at 1.15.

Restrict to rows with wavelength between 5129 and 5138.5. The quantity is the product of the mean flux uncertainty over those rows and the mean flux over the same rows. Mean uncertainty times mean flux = 44.3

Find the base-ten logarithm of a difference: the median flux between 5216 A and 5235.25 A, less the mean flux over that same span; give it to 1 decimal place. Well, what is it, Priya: -1.0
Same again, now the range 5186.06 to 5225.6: -1.5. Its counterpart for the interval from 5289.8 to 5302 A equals -1.0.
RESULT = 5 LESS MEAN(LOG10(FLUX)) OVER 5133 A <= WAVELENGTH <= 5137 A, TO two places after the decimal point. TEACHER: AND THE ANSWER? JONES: 3.68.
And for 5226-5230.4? 3.68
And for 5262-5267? 3.71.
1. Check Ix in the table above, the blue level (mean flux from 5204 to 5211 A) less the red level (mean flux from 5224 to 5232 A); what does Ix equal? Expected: 2.2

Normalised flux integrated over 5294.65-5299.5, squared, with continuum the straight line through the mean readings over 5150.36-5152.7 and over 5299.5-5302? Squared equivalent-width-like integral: 27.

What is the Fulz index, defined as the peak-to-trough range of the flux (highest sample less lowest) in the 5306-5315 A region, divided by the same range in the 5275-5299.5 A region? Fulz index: 0.9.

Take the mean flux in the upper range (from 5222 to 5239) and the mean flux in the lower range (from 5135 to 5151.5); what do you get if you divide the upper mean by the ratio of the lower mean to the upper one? 21.3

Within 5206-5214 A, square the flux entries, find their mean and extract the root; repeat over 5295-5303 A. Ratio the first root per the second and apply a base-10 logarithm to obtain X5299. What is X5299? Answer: 0.079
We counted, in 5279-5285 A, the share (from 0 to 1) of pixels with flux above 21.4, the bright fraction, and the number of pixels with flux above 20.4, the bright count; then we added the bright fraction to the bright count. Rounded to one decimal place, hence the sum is 3.4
